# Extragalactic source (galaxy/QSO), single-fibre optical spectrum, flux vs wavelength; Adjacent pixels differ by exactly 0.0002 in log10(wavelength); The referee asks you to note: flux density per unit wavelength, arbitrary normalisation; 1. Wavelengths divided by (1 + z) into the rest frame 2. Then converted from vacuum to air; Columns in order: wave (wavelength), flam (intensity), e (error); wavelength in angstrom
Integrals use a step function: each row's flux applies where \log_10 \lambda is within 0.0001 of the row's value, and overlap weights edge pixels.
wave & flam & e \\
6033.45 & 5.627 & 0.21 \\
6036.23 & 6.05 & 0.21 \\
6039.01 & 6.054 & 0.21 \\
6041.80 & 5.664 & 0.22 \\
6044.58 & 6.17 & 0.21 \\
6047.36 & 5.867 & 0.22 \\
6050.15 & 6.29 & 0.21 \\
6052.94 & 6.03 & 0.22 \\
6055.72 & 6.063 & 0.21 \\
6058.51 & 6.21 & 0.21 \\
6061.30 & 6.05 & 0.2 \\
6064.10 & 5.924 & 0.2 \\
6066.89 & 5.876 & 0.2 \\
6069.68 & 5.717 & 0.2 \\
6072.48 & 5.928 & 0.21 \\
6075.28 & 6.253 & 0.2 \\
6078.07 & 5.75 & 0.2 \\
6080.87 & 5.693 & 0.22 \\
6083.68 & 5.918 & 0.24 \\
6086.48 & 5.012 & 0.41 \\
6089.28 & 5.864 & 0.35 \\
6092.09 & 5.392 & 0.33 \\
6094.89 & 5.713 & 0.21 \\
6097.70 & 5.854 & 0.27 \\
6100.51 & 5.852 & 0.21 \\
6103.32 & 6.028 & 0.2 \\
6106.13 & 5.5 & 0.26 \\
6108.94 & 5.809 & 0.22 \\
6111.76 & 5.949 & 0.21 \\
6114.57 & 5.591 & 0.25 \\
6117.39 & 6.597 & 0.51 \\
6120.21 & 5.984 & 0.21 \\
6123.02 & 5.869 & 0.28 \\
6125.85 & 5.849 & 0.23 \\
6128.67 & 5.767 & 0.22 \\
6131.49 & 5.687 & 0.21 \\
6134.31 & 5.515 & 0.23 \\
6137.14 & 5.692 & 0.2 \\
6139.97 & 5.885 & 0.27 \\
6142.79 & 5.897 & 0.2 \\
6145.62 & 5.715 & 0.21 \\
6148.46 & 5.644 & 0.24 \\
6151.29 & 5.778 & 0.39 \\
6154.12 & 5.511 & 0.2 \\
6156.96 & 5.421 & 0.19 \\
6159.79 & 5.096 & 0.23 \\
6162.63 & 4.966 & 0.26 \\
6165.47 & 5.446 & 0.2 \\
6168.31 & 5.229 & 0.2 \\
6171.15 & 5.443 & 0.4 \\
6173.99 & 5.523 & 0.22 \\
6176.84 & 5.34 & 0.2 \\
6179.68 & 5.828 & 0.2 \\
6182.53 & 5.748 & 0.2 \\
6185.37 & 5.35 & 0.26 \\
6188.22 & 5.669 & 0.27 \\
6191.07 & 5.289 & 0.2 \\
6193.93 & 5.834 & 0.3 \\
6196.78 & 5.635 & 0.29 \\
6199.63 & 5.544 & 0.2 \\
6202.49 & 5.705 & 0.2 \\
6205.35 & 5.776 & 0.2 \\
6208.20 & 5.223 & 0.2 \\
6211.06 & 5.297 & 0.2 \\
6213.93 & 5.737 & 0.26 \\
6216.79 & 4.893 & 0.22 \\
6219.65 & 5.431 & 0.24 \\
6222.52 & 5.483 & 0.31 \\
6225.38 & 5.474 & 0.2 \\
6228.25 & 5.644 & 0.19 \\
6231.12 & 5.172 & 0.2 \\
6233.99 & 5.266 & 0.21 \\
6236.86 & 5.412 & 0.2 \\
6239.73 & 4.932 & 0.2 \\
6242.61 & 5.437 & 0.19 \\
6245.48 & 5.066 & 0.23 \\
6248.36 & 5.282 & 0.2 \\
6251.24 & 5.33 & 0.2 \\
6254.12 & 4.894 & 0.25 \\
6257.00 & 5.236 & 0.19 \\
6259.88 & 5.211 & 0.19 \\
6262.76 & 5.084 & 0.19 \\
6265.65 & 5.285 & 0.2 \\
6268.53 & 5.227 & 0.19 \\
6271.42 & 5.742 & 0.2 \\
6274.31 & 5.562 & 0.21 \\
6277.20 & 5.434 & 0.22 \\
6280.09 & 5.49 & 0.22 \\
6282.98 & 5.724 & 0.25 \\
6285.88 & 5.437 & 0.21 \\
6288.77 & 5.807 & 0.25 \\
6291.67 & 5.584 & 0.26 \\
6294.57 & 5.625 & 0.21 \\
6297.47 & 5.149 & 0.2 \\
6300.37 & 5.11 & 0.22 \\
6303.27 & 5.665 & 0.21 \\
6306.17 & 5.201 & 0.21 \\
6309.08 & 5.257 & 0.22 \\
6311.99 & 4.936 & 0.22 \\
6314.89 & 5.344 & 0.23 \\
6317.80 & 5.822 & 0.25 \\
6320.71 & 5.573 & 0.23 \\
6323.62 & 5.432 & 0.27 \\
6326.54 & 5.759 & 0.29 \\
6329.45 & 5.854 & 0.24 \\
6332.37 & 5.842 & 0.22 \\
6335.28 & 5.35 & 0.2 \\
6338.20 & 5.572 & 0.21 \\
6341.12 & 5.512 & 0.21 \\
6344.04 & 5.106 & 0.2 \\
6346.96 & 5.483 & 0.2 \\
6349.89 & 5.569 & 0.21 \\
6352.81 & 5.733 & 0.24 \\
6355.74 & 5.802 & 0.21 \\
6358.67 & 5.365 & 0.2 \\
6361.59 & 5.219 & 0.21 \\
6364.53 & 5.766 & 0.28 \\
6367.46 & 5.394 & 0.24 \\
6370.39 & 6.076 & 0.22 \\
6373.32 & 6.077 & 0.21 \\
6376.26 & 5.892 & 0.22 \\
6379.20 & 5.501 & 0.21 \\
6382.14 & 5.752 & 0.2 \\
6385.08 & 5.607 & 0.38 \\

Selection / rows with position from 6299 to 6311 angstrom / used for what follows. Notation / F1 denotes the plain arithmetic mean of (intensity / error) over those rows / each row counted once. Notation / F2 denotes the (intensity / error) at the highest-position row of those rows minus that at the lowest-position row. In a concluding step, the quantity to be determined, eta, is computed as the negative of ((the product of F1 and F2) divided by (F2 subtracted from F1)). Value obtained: -1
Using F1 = 24.7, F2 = 1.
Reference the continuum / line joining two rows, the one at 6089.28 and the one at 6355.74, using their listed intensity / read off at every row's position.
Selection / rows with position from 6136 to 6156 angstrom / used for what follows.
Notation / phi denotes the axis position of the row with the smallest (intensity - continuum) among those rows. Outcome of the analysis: 6154.12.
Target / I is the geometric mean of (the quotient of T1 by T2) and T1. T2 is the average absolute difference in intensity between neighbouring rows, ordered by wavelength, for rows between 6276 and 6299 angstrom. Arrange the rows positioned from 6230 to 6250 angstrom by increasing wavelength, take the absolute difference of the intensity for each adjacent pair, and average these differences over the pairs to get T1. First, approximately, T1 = 0.30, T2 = 0.24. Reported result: 0.6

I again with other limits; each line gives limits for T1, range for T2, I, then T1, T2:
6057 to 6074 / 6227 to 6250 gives 0.2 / 0.14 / 0.33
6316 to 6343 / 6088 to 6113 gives 0.4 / 0.20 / 0.26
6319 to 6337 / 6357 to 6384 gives 0.4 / 0.21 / 0.32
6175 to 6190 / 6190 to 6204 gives 0.6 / 0.32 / 0.25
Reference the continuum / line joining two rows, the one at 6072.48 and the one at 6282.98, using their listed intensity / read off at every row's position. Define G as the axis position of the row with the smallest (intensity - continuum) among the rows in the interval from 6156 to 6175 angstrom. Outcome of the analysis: 6162.63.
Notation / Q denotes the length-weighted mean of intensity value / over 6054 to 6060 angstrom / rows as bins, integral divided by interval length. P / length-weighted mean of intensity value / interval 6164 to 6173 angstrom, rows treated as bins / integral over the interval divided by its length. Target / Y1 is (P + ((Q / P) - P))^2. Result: 1.30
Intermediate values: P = 5.38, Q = 6.14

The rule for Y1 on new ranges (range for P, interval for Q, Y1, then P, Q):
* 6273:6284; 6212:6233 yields 0.95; 5.55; 5.40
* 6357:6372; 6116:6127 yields 1.19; 5.57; 6.08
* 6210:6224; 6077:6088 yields 1.08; 5.37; 5.59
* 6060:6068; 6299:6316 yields 0.78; 5.95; 5.25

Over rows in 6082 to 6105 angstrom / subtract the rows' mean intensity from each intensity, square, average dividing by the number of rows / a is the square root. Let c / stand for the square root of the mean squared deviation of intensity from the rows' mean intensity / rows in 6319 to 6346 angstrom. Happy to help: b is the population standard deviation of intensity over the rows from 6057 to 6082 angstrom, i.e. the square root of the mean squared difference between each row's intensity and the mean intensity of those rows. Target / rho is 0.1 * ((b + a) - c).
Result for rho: 0.028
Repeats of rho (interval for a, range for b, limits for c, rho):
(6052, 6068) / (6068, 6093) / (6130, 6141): 0.031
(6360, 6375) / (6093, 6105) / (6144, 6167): 0.019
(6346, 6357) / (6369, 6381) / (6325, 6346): 0.011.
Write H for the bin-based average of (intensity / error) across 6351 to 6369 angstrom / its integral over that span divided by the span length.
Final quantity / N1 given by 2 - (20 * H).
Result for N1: -487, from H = 24.44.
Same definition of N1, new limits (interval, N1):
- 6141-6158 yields -499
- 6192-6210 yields -500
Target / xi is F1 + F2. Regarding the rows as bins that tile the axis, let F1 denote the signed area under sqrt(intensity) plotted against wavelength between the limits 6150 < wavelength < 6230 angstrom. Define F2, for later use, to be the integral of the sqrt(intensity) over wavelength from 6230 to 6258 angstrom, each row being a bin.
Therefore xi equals 251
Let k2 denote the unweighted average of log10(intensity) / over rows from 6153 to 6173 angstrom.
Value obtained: 0.724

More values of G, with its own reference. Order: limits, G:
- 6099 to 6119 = 6106.13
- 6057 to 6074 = 6069.68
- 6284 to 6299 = 6297.47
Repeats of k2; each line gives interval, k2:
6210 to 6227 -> 0.731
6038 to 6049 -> 0.773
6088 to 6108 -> 0.759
